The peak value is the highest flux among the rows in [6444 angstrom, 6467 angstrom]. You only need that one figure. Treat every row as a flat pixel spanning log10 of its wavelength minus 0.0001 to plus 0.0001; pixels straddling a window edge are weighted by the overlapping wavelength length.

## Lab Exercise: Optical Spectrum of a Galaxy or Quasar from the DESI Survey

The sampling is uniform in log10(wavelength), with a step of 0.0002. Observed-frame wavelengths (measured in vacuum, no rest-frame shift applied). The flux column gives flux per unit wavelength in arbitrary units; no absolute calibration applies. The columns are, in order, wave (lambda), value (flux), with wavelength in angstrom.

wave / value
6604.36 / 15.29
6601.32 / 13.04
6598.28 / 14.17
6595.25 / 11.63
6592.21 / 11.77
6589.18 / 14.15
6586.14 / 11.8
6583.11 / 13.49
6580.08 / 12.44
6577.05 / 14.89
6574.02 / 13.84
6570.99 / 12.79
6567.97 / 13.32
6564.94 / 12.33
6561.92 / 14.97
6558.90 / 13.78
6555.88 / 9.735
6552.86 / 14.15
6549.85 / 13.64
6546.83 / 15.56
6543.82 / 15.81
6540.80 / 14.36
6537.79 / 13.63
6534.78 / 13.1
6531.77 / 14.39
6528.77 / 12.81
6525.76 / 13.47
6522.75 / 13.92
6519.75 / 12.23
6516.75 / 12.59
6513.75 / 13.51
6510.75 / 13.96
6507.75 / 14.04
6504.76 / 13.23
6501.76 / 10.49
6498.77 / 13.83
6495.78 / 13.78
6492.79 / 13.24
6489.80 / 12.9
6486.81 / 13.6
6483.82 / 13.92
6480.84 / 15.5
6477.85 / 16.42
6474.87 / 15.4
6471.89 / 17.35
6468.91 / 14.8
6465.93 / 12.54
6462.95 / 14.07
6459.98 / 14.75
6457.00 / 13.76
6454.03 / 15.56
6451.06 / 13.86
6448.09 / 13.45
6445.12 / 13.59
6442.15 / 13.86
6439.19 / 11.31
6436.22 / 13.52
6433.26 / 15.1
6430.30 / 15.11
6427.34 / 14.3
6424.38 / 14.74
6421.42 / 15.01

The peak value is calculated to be 15.56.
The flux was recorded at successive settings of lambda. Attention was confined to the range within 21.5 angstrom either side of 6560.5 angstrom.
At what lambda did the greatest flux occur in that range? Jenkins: 6543.82 angstrom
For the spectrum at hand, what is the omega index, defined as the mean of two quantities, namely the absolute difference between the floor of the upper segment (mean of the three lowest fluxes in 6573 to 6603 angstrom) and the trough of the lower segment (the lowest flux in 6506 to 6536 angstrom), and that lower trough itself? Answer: 6.36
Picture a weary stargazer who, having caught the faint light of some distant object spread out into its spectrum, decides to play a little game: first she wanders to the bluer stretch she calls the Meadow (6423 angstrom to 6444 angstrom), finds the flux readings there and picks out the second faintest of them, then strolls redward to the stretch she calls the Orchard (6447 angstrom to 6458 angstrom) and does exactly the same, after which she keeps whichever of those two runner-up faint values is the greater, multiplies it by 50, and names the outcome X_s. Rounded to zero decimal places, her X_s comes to 688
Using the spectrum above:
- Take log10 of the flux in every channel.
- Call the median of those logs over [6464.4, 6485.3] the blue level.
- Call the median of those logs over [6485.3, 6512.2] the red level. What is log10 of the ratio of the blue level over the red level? 0.020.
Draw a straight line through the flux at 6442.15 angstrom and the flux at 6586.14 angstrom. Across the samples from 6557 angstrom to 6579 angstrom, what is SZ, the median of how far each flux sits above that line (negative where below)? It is 1.6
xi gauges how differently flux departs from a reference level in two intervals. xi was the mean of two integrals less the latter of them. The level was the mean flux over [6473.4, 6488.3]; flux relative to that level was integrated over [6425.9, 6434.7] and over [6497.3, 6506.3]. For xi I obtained 10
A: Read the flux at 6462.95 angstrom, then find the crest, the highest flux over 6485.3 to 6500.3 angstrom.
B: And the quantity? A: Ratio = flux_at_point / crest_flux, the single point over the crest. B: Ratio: 1.02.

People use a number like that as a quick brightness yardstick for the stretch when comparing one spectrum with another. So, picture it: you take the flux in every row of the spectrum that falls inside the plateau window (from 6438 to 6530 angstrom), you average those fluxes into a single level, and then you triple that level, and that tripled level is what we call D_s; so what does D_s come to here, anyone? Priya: 41.4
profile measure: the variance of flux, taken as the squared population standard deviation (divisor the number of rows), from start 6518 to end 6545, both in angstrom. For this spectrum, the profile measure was 1.0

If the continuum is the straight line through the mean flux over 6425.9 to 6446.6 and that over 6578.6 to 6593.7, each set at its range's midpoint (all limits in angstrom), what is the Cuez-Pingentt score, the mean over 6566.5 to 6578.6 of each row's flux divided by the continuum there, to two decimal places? 1.07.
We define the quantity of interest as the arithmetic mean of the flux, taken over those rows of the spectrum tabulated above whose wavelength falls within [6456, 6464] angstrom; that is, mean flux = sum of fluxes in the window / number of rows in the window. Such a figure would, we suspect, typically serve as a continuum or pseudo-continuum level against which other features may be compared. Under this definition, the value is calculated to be 14.2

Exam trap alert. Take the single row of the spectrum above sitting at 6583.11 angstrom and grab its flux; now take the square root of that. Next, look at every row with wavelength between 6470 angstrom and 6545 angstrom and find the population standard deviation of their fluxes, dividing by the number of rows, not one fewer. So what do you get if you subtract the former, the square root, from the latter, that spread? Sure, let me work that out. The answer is -2.29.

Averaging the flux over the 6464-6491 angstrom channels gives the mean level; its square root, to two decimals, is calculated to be 3.84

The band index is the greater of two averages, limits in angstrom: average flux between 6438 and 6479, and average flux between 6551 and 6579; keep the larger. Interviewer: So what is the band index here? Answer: 14.3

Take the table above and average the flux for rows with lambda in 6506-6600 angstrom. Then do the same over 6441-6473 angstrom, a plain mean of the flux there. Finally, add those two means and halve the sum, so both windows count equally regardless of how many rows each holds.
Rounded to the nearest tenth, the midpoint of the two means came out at 13.9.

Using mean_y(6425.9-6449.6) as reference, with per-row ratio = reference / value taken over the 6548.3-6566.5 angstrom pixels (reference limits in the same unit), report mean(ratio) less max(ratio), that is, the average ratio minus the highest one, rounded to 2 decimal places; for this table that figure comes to -0.34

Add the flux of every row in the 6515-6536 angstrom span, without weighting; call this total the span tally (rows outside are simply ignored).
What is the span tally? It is 93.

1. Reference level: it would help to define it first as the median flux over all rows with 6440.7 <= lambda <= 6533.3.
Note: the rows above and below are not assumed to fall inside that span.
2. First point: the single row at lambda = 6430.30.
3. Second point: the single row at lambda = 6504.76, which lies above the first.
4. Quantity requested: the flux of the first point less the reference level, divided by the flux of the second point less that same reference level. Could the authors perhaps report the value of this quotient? -2.1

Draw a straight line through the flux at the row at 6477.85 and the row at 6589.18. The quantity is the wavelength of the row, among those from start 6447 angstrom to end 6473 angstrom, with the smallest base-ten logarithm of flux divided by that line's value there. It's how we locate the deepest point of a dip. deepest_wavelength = 6465.93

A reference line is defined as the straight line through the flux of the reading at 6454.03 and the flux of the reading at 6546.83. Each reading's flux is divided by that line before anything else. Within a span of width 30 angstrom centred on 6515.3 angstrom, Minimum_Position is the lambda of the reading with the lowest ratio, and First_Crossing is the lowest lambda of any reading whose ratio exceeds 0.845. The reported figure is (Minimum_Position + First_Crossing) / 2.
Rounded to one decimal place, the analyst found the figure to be 6503.3 angstrom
